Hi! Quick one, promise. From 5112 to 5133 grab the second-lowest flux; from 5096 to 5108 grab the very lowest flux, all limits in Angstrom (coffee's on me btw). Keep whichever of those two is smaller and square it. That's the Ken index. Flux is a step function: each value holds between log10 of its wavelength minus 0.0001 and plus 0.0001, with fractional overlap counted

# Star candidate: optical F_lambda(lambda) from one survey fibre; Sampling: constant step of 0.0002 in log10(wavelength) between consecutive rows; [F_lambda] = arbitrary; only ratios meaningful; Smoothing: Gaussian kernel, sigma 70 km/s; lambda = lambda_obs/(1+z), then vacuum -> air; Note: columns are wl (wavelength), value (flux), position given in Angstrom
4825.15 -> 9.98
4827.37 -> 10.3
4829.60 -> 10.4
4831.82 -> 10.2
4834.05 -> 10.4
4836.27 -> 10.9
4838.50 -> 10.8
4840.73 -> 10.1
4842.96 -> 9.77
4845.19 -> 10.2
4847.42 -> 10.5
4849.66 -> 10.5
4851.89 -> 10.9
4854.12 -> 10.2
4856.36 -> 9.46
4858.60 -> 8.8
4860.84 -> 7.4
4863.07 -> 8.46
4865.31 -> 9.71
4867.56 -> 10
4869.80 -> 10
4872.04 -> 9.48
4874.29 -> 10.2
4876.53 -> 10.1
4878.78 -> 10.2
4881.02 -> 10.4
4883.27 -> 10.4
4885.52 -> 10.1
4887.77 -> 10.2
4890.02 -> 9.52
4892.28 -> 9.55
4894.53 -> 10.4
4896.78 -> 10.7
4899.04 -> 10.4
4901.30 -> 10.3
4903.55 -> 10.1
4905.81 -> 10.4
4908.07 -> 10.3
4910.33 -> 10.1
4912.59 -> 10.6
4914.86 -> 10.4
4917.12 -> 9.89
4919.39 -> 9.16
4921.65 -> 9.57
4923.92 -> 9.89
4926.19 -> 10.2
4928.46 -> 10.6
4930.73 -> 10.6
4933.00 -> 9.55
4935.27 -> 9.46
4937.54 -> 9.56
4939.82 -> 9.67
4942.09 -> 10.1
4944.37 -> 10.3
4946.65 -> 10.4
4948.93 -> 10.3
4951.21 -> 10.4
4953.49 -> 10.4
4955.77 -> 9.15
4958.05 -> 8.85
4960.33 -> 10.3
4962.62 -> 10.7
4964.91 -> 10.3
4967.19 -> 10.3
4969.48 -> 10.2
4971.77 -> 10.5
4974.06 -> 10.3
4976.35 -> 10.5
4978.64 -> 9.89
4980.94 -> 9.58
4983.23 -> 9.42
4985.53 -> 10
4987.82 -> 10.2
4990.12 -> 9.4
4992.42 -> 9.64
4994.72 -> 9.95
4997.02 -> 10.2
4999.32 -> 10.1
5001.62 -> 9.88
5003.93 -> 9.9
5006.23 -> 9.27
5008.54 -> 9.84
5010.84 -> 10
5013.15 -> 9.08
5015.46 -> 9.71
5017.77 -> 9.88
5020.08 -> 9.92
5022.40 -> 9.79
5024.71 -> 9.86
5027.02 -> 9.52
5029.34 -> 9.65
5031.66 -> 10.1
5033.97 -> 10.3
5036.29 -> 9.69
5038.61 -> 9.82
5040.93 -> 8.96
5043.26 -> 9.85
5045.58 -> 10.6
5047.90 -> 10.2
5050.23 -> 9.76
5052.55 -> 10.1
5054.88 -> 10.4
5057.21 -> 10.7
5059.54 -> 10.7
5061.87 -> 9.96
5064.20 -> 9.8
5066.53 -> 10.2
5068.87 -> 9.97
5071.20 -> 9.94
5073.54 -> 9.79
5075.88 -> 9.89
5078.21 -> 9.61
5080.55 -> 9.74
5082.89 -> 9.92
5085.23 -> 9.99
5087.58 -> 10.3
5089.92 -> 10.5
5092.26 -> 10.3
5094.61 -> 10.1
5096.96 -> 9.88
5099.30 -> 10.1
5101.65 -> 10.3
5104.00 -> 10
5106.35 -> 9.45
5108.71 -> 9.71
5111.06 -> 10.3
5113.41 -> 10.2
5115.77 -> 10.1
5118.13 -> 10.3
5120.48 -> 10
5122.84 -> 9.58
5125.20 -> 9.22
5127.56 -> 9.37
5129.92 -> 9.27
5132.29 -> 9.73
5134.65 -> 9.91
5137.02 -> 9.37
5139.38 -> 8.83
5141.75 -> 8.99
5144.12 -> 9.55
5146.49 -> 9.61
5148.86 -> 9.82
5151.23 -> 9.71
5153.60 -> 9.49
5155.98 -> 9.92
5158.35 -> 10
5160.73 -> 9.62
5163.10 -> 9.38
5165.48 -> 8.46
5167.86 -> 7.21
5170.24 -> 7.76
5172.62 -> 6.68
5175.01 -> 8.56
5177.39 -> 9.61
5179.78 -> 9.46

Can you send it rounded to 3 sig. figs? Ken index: 85.9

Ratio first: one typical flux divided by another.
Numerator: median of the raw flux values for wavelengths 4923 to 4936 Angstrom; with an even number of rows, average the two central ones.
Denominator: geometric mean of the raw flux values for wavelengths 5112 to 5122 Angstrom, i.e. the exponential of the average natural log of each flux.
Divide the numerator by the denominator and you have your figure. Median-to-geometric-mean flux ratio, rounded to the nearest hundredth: 0.99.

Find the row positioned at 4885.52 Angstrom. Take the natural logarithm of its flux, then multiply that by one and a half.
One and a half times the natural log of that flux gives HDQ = 3.47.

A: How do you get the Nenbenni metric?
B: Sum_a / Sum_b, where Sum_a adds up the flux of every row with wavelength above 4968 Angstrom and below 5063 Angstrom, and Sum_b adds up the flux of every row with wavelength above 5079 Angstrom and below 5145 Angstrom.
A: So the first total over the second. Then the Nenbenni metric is 1.5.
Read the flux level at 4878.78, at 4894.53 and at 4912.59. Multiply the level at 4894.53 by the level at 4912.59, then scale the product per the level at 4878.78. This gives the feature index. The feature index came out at 10.8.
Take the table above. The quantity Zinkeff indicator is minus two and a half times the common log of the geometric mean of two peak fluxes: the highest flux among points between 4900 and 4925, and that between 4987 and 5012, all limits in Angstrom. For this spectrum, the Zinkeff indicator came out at -2.54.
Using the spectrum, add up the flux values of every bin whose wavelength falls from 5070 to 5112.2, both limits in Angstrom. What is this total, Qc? 180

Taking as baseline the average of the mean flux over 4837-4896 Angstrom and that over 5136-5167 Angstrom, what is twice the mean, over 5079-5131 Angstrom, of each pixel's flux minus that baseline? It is 0.54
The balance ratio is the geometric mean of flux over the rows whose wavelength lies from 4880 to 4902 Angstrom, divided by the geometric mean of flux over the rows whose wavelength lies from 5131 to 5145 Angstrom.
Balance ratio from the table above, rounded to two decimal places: 1.09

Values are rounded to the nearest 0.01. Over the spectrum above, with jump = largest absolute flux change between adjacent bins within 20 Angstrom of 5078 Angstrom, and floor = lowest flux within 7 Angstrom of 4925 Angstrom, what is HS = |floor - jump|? 8.42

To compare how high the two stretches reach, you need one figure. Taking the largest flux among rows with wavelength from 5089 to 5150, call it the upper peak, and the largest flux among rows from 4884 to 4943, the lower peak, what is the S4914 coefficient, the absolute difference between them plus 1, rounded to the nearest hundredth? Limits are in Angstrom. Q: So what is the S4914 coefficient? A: 1.20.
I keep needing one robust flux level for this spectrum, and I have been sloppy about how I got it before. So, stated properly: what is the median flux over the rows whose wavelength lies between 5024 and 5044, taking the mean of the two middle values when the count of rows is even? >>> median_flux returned 9.82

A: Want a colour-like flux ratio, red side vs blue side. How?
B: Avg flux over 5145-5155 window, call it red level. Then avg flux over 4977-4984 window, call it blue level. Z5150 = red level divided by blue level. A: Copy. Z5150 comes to 1.00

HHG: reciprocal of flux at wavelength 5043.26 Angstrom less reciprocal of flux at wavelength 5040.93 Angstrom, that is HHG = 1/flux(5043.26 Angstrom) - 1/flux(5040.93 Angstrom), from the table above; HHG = -0.0101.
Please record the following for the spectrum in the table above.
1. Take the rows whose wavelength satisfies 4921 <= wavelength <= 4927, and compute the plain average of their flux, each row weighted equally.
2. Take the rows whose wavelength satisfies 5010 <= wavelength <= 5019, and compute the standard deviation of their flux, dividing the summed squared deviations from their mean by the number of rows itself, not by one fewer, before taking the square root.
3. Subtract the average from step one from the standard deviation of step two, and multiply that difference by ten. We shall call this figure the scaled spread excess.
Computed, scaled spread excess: -95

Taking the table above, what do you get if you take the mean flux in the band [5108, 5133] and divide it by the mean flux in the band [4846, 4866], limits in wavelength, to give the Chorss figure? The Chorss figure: 1.03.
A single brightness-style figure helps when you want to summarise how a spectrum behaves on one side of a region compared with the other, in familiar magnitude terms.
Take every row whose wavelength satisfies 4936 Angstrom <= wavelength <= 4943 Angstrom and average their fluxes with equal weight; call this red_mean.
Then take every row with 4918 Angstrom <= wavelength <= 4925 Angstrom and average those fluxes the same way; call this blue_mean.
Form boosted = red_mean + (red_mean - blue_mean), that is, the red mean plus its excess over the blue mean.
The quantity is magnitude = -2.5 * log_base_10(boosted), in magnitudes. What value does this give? -2.5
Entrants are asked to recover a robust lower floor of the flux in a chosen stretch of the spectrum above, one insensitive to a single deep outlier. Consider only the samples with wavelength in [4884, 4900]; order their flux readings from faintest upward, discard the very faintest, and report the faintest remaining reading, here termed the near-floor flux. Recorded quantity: 9.55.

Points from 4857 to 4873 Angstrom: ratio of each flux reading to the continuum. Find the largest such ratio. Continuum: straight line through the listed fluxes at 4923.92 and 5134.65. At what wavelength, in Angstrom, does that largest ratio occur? 4867.56 Angstrom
